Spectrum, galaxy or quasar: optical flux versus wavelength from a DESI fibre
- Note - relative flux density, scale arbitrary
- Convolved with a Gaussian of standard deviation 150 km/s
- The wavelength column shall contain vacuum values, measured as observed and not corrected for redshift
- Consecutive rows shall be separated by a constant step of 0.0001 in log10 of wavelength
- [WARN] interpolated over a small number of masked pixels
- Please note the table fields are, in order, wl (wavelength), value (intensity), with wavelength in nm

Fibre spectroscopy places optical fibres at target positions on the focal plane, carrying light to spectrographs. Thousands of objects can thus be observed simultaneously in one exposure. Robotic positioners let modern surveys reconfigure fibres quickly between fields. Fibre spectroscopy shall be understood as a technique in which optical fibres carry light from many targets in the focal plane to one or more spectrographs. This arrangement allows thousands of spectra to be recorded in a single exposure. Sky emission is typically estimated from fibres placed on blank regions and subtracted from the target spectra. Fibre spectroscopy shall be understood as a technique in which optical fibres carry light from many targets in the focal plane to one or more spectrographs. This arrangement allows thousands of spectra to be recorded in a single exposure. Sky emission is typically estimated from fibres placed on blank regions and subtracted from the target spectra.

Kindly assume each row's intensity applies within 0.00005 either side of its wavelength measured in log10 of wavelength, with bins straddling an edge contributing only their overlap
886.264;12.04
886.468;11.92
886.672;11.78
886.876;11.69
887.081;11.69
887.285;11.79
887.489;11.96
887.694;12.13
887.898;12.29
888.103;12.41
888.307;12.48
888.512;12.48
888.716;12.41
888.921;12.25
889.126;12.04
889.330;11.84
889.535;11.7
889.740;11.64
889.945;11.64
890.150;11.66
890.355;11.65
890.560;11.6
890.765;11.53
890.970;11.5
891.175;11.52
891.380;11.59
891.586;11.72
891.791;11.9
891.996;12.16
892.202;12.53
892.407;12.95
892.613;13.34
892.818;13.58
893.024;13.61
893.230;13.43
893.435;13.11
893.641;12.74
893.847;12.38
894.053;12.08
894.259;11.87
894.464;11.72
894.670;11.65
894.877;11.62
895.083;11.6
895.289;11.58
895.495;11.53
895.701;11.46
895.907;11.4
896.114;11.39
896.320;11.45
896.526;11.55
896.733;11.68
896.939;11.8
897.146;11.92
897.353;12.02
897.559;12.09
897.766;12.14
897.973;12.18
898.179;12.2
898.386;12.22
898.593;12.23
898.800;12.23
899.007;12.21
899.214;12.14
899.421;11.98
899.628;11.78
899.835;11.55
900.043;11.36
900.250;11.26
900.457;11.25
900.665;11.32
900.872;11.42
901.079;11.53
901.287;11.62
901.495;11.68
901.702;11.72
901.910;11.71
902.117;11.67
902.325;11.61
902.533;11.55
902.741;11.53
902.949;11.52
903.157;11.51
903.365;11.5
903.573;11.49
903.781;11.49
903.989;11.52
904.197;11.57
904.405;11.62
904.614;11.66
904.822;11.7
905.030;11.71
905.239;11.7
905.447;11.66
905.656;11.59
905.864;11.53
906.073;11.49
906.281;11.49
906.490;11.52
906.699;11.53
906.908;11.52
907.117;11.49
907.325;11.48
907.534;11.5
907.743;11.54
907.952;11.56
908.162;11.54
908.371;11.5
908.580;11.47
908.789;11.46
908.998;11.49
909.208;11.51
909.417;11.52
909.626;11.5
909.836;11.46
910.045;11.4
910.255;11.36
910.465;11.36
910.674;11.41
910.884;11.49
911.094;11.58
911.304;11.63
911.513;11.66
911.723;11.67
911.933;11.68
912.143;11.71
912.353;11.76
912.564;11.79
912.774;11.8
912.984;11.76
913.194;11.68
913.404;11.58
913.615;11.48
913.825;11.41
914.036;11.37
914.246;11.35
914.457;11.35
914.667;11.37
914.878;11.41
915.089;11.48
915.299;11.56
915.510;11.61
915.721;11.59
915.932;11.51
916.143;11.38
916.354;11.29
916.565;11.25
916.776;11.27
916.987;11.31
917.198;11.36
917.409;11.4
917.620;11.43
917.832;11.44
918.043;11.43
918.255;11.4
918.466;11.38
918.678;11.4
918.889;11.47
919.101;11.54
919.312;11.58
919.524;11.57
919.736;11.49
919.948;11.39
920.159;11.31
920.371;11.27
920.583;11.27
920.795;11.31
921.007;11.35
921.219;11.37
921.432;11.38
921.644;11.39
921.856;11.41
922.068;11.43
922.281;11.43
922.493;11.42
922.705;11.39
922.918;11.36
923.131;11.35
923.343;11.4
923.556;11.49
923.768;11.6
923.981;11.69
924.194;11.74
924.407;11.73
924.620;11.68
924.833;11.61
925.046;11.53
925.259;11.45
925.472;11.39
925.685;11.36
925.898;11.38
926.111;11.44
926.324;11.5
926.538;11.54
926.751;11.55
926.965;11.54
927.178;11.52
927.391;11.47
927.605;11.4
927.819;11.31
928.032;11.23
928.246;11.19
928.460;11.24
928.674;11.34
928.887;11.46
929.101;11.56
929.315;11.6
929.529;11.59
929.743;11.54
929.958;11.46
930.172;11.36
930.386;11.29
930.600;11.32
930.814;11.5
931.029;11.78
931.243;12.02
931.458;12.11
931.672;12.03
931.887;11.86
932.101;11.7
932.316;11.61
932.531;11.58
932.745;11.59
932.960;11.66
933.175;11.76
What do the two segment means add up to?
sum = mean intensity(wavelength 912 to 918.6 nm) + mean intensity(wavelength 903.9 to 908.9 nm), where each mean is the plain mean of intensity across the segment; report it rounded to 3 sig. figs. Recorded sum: 23.0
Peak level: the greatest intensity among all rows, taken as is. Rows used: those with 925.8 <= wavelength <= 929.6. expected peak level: 11.6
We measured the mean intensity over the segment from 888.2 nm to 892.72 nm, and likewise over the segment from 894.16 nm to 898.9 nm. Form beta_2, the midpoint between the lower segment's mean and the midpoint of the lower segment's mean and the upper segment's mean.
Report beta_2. 12.0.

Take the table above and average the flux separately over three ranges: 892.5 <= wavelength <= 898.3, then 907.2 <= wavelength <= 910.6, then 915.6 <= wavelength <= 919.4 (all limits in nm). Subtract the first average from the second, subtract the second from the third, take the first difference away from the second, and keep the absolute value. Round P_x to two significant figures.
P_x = 0.57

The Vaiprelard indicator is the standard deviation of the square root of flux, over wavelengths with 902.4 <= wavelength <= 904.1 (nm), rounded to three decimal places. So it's 0.003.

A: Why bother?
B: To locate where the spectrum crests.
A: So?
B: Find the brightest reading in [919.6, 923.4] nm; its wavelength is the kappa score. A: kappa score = 919.736 nm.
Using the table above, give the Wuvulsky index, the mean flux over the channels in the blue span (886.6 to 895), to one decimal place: 12.1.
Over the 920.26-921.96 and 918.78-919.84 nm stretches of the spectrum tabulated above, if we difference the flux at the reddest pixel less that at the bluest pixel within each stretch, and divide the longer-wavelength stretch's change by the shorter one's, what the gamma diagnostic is 7.0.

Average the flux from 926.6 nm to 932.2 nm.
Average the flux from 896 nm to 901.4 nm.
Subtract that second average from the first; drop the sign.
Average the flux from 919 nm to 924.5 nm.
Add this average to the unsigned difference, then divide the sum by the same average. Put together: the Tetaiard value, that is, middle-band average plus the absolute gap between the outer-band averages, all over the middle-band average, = 1.02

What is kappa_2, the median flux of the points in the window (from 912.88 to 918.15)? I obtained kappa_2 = 11.4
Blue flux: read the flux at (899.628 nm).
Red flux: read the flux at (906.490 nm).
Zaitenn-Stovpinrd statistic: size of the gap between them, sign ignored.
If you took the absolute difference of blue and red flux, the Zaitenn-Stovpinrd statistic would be 0.3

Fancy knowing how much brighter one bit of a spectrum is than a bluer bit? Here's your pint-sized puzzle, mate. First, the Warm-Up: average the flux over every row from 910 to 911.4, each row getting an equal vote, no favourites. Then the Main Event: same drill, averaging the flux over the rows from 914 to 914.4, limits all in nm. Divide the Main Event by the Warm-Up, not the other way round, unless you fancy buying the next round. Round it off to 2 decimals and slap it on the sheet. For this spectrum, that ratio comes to 0.99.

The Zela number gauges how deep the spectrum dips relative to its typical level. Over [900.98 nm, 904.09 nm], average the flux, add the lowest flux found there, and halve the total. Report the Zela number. 11.5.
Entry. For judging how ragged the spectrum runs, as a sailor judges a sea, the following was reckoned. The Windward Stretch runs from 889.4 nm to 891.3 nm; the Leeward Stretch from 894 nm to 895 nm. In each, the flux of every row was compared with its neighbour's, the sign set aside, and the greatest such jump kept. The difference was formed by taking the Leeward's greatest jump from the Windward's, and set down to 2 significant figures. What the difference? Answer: -0.14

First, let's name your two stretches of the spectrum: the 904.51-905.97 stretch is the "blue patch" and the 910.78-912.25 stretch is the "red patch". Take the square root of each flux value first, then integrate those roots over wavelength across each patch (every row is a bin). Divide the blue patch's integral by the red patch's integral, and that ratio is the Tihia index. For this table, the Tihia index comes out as 0.99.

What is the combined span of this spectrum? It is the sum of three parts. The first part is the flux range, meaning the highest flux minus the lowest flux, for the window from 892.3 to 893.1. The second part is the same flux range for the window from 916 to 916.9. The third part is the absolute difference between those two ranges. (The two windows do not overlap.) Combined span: 1.32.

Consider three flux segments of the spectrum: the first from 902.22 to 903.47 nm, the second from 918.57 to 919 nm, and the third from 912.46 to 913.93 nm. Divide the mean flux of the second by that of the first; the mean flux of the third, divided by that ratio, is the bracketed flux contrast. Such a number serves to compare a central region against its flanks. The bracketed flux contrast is 11.75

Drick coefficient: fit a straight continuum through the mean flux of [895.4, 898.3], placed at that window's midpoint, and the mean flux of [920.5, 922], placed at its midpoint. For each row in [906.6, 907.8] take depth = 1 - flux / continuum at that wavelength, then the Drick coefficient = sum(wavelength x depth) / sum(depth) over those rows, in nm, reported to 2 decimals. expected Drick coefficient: 907.20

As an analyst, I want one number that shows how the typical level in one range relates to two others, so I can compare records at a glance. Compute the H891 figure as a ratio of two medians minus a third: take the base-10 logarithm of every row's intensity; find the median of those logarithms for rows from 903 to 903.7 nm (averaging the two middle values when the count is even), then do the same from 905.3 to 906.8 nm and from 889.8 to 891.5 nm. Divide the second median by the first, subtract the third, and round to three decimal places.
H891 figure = -0.063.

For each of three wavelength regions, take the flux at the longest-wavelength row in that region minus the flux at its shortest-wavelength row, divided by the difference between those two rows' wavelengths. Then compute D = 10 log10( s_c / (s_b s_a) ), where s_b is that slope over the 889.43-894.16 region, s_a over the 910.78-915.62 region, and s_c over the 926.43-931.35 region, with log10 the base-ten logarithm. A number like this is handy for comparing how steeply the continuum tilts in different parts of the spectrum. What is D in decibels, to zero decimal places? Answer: 17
